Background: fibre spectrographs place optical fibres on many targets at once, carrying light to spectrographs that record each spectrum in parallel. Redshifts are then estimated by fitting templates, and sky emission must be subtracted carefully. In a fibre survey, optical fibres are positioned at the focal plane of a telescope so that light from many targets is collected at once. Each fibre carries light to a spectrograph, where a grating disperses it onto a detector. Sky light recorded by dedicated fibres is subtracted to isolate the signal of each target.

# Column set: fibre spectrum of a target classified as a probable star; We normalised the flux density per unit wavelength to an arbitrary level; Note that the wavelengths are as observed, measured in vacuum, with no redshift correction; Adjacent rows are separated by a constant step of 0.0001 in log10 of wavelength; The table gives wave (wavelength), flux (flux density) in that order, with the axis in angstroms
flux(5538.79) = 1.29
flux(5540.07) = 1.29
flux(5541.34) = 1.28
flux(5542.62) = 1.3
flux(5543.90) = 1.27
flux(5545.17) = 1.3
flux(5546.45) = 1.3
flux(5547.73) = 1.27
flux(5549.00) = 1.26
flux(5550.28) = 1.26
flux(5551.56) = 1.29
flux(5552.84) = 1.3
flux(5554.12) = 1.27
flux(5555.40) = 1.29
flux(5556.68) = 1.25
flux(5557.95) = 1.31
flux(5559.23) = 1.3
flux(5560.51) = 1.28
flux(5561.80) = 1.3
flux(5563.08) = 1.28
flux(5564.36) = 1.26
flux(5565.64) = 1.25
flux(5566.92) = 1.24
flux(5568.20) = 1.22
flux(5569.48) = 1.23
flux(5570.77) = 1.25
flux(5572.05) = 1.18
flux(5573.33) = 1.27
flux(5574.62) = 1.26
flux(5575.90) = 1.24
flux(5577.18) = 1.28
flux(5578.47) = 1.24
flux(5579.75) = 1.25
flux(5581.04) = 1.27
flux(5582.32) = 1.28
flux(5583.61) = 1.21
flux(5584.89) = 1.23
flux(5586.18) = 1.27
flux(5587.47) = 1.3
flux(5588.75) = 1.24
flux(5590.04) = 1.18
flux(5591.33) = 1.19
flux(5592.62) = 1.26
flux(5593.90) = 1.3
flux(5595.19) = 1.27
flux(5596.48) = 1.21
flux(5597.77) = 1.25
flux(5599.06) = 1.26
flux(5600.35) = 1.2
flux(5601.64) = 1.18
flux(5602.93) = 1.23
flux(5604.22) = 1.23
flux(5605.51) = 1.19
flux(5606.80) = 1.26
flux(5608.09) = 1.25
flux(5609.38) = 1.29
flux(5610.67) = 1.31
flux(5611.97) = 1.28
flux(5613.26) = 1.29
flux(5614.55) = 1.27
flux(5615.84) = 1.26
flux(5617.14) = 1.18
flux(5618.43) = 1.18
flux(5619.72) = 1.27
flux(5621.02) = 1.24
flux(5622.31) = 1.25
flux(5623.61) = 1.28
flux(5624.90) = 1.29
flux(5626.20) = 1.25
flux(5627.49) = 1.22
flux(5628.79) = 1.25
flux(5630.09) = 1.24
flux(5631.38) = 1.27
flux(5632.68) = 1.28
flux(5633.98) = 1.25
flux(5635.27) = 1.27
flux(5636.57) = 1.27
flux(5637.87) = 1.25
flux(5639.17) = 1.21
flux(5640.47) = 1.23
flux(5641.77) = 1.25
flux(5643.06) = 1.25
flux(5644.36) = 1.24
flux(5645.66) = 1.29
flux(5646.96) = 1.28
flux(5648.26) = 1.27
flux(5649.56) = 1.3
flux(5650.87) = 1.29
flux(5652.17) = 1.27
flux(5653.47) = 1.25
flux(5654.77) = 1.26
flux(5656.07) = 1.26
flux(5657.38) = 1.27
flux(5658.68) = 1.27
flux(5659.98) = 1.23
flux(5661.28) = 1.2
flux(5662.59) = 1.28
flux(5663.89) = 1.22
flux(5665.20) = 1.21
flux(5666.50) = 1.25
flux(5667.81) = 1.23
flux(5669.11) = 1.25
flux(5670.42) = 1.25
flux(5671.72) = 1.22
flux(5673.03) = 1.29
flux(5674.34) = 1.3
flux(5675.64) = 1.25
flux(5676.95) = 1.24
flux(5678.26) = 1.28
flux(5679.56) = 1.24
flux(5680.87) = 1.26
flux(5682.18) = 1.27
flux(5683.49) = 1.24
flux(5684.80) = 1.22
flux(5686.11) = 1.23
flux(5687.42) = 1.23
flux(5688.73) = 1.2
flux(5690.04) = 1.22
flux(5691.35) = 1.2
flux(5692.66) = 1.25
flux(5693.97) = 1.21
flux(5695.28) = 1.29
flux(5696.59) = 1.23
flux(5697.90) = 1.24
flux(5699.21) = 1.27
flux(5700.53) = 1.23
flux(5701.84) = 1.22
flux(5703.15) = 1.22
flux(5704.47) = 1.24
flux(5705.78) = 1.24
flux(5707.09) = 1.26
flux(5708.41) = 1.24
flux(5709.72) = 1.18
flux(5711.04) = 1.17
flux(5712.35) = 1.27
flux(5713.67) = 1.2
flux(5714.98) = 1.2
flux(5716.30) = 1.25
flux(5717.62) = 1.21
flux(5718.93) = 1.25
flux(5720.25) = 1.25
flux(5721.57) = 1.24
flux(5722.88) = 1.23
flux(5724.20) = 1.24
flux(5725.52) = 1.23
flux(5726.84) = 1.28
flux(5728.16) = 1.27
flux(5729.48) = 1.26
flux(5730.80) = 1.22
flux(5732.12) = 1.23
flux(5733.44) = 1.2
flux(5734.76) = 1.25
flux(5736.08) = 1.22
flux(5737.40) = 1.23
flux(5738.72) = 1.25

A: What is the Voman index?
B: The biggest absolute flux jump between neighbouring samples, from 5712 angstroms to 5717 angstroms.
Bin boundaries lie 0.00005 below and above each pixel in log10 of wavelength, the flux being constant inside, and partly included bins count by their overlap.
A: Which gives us 0.070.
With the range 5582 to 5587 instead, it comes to 0.070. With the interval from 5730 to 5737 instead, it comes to 0.050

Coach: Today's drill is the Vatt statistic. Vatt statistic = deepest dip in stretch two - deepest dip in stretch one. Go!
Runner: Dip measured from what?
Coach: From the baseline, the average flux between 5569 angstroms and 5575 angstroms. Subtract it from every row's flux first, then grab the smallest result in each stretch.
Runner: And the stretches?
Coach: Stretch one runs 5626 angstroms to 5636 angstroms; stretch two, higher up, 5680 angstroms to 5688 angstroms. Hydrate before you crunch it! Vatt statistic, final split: 0.00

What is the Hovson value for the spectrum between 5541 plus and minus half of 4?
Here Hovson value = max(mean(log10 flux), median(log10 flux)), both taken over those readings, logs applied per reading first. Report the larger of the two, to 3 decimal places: 0.111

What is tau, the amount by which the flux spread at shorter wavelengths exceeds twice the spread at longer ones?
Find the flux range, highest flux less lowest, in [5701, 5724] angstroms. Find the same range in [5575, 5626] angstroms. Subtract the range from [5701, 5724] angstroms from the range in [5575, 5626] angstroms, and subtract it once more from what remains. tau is -0.07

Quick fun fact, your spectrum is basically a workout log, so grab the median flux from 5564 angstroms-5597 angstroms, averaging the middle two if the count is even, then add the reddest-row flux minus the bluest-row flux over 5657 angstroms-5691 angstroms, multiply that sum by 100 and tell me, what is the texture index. 120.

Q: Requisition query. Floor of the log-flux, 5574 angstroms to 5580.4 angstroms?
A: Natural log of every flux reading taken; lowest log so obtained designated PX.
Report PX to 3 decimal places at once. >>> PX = 0.215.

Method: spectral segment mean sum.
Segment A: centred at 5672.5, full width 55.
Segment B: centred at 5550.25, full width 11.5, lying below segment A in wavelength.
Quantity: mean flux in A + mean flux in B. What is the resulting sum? 2.532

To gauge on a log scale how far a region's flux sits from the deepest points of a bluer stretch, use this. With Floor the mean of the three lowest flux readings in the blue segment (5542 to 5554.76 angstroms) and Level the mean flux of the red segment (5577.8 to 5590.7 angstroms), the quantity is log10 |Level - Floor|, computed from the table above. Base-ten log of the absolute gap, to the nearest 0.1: -1.8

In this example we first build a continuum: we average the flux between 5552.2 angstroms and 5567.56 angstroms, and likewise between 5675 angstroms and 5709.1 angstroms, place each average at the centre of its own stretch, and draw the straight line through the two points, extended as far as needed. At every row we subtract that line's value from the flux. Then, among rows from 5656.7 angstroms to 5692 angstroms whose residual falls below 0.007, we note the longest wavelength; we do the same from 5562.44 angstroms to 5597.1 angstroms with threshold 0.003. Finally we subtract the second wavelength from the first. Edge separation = 94.9 angstroms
